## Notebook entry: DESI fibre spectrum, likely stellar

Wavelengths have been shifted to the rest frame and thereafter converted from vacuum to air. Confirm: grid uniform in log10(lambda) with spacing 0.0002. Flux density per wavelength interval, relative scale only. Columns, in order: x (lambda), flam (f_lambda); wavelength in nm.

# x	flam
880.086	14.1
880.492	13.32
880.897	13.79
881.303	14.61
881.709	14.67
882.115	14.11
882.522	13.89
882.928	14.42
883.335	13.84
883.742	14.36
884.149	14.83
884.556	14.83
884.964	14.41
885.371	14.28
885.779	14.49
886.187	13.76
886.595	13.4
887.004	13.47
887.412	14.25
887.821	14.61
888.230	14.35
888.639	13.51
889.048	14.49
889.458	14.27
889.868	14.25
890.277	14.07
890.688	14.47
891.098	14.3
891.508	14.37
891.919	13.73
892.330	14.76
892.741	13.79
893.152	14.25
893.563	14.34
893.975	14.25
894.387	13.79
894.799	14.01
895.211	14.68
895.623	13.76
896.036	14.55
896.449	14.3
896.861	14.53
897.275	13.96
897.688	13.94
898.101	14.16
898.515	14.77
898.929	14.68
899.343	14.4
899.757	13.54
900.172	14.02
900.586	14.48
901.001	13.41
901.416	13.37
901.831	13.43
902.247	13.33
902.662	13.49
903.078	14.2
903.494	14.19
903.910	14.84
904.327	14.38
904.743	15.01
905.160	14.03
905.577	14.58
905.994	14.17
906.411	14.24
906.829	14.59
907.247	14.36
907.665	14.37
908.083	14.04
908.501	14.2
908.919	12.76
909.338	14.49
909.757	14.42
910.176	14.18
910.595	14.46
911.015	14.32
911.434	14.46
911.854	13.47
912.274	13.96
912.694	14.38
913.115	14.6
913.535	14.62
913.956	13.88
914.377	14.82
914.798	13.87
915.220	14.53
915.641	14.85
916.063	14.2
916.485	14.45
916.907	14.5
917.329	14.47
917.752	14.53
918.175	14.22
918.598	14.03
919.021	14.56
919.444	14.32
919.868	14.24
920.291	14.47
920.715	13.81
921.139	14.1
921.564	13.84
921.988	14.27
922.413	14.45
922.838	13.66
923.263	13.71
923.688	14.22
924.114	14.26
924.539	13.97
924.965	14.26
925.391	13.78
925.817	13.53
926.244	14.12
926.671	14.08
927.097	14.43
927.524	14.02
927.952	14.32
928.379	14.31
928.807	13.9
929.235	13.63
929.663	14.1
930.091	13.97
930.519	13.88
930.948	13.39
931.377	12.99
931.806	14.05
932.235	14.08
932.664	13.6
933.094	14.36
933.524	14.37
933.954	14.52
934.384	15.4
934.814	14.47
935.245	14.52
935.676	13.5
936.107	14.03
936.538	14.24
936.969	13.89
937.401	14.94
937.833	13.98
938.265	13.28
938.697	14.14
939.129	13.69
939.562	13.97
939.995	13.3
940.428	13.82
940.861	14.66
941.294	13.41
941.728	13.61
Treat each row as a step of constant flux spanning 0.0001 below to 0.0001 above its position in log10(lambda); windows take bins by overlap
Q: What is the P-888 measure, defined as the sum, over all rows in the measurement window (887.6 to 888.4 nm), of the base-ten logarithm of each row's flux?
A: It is 2.32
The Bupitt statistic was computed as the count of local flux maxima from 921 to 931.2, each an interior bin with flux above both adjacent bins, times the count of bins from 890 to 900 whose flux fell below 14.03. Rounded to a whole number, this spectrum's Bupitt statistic 56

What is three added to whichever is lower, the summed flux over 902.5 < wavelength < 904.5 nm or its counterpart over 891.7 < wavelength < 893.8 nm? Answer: 73.9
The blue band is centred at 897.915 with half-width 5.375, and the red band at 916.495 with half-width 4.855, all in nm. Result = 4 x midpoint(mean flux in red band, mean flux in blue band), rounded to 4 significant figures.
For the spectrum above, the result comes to 56.71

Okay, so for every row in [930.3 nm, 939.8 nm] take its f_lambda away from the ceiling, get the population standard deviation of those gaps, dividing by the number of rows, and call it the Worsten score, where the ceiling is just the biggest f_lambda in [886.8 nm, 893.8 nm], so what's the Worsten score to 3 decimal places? 0.536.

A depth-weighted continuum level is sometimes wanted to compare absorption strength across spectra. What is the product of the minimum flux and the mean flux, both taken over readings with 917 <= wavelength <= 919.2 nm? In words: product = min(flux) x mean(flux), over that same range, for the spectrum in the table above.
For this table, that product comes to 201.5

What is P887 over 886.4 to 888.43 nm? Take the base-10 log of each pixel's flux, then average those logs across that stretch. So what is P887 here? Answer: 1.146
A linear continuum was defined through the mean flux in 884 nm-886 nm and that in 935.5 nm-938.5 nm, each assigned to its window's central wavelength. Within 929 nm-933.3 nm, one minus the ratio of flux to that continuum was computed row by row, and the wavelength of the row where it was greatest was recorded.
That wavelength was 931.377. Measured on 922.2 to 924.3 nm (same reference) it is 922.838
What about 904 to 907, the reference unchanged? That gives 905.160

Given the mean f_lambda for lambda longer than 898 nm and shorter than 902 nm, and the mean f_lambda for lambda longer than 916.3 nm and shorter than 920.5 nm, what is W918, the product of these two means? 202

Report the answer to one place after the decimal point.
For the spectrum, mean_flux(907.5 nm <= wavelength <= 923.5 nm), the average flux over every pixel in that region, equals 14.2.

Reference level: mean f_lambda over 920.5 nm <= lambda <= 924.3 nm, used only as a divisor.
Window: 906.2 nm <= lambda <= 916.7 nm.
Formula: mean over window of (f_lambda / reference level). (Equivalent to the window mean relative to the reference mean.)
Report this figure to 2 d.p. 1.02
